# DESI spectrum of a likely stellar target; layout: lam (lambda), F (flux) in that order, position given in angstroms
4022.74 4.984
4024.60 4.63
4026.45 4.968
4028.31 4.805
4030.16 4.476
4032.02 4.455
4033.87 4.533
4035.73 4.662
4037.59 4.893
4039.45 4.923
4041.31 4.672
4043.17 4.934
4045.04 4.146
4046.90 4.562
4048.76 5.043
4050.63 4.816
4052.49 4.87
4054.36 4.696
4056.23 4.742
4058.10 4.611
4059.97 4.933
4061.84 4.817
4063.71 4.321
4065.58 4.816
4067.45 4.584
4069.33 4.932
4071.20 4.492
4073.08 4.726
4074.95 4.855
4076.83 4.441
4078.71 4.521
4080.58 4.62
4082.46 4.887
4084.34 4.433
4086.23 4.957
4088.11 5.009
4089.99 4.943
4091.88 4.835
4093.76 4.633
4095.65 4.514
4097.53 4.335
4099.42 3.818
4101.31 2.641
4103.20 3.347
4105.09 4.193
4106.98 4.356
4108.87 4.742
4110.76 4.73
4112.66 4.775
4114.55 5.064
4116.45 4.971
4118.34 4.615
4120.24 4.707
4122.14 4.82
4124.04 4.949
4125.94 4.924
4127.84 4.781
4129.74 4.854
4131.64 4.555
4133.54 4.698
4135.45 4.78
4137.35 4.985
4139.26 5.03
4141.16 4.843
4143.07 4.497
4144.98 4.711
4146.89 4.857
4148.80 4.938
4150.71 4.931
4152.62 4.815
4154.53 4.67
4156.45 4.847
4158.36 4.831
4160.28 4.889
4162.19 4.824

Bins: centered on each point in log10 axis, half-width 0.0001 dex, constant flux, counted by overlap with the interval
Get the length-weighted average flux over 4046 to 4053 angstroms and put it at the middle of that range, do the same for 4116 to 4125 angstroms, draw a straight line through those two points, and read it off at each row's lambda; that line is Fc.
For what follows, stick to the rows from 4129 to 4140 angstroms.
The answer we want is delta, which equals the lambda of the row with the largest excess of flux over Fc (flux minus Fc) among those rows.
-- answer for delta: 4139.26 angstroms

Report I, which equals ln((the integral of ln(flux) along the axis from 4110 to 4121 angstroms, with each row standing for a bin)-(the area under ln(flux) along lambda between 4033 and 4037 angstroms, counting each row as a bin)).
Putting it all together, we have 2.4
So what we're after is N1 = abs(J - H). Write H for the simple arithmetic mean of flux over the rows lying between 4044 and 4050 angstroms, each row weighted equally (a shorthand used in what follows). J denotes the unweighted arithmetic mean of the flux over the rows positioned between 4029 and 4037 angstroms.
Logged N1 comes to 0.052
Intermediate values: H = 4.58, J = 4.53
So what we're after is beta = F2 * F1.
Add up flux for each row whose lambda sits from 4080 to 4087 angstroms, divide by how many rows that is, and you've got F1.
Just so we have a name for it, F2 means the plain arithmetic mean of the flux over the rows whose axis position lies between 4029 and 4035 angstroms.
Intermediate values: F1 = 4.72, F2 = 4.49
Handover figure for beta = 21.2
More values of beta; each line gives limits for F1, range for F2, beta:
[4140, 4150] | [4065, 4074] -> 22.5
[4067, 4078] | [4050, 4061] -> 22.3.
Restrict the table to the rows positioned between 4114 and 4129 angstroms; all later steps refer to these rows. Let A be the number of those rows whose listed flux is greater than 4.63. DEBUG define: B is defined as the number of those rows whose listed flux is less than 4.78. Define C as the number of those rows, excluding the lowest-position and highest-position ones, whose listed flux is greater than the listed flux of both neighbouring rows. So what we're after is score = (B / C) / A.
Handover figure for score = 0.29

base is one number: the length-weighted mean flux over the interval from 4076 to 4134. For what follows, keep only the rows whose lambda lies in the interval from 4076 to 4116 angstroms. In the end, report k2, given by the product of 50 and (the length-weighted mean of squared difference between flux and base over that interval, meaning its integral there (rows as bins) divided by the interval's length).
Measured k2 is 17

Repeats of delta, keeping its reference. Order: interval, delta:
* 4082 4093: 4088.11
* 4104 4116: 4114.55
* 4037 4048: 4043.17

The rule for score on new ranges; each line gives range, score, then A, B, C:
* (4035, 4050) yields 0.33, 6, 4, 2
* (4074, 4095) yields 0.36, 7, 5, 2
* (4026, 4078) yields 0.09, 18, 15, 9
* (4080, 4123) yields 0.29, 13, 15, 4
